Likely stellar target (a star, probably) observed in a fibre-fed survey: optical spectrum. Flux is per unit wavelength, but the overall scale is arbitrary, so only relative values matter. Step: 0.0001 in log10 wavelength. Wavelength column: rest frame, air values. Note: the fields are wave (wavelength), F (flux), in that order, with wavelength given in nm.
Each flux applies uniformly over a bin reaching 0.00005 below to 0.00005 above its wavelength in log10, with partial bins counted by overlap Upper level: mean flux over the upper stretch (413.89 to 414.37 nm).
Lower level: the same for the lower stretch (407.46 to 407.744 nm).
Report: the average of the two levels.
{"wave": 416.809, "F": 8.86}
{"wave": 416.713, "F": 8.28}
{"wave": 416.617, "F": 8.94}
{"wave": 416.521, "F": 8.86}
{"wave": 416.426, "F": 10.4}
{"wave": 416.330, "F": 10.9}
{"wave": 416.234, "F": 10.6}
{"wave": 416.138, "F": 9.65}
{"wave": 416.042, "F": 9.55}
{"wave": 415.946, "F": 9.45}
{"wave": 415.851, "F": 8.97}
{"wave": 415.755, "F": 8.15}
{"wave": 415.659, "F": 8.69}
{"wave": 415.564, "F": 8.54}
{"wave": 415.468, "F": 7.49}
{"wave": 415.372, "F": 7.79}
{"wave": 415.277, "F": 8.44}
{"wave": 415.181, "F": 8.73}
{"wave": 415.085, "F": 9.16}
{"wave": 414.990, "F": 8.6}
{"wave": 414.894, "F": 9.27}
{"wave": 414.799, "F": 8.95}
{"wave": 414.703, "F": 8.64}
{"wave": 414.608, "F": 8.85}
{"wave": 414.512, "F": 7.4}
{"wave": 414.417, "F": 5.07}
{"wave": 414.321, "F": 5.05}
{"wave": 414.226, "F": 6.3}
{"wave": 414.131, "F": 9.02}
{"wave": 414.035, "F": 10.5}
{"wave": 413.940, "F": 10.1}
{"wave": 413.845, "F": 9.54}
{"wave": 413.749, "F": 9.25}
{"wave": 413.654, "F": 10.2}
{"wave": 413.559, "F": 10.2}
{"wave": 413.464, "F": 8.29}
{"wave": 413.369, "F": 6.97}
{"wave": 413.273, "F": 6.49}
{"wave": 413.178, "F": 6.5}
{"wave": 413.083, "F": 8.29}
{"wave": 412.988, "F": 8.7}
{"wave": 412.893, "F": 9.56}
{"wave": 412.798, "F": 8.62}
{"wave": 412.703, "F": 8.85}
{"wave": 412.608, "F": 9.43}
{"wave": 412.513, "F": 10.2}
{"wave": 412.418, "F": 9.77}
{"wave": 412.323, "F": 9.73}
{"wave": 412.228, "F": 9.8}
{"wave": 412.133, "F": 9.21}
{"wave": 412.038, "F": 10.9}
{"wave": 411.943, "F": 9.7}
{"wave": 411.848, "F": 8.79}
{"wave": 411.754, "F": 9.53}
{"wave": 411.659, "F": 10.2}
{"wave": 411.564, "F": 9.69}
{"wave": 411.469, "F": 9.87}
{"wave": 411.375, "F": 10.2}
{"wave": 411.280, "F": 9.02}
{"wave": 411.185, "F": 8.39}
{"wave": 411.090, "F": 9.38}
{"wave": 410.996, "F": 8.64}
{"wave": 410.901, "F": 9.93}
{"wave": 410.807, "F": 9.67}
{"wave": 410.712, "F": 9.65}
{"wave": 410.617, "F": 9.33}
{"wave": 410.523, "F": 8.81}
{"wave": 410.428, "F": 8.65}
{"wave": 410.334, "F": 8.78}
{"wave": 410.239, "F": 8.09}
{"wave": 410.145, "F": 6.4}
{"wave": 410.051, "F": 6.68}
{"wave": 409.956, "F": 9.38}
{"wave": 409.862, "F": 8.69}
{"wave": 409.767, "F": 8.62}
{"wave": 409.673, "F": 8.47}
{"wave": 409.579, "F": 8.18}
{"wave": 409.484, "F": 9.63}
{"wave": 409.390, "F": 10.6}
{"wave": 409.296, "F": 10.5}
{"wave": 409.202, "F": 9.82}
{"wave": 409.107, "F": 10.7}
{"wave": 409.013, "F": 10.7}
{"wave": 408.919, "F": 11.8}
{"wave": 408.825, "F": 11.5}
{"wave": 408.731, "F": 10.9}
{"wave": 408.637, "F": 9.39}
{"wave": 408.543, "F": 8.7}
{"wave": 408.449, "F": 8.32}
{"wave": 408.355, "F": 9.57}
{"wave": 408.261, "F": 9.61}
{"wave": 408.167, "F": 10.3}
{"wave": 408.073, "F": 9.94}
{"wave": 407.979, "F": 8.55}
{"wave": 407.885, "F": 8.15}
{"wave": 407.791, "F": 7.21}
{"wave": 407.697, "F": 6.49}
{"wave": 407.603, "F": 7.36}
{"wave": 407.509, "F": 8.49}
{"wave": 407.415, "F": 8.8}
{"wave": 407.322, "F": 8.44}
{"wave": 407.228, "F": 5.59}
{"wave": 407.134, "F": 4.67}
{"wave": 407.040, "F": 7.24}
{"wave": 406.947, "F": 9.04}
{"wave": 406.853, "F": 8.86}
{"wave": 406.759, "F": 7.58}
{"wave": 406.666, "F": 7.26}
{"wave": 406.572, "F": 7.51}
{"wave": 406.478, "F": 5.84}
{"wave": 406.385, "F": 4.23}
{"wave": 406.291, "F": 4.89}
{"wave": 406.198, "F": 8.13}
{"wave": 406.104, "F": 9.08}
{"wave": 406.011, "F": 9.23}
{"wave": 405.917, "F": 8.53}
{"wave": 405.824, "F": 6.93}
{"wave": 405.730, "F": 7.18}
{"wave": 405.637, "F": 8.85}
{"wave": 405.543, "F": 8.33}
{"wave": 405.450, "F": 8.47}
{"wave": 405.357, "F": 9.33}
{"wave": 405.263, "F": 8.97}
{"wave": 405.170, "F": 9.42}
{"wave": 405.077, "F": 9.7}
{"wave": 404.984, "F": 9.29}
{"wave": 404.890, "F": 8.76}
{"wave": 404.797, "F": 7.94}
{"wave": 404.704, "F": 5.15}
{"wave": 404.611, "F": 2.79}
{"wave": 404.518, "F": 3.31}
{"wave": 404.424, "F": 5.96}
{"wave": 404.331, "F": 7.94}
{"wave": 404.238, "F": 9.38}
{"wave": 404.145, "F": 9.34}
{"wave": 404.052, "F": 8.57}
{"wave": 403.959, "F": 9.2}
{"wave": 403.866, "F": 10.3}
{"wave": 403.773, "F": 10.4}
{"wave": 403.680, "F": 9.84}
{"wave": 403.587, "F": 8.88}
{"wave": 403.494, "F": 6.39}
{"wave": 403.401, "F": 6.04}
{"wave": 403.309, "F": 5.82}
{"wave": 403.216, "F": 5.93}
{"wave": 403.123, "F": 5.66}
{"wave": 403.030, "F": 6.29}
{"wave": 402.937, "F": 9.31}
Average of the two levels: 7.8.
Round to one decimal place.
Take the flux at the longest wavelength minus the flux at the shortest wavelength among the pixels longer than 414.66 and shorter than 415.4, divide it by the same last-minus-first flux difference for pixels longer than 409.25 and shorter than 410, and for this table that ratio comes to 0.8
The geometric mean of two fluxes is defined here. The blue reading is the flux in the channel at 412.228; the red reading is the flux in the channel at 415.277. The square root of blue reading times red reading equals 9.1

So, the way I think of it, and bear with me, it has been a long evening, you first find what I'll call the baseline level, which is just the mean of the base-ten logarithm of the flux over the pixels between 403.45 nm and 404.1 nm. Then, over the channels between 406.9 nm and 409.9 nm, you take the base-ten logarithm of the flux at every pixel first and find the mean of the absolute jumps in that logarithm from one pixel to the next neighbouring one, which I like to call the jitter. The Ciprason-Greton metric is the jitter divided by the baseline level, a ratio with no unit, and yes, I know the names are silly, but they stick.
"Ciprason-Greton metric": 0.047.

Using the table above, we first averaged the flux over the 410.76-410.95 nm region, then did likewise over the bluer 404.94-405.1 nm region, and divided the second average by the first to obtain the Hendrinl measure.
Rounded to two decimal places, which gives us 0.97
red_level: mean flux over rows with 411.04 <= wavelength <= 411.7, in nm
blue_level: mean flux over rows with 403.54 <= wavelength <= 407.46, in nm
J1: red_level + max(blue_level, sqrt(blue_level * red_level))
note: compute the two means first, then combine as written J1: 18.2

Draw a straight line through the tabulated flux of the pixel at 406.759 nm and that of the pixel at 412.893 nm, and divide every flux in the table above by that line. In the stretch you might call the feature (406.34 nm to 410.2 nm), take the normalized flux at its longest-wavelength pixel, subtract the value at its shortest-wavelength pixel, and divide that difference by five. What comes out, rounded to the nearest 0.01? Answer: 0.03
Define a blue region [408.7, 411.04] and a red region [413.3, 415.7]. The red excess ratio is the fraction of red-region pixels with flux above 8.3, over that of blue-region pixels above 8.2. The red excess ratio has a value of 0.81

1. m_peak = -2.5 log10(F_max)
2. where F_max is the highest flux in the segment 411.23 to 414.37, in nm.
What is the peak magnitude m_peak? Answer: -2.59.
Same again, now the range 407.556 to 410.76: -2.68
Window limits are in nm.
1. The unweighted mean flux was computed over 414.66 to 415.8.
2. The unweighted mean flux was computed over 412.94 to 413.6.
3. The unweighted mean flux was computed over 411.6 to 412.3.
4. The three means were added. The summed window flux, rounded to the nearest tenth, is 26.2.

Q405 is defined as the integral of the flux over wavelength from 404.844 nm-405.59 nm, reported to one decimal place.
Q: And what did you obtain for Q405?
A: 6.7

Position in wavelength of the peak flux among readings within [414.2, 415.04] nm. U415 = 414.894 nm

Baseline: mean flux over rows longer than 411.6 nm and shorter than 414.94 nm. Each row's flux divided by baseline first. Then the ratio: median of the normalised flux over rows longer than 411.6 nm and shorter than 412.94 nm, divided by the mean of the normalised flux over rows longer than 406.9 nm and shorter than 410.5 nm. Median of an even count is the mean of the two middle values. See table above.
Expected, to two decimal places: 1.10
